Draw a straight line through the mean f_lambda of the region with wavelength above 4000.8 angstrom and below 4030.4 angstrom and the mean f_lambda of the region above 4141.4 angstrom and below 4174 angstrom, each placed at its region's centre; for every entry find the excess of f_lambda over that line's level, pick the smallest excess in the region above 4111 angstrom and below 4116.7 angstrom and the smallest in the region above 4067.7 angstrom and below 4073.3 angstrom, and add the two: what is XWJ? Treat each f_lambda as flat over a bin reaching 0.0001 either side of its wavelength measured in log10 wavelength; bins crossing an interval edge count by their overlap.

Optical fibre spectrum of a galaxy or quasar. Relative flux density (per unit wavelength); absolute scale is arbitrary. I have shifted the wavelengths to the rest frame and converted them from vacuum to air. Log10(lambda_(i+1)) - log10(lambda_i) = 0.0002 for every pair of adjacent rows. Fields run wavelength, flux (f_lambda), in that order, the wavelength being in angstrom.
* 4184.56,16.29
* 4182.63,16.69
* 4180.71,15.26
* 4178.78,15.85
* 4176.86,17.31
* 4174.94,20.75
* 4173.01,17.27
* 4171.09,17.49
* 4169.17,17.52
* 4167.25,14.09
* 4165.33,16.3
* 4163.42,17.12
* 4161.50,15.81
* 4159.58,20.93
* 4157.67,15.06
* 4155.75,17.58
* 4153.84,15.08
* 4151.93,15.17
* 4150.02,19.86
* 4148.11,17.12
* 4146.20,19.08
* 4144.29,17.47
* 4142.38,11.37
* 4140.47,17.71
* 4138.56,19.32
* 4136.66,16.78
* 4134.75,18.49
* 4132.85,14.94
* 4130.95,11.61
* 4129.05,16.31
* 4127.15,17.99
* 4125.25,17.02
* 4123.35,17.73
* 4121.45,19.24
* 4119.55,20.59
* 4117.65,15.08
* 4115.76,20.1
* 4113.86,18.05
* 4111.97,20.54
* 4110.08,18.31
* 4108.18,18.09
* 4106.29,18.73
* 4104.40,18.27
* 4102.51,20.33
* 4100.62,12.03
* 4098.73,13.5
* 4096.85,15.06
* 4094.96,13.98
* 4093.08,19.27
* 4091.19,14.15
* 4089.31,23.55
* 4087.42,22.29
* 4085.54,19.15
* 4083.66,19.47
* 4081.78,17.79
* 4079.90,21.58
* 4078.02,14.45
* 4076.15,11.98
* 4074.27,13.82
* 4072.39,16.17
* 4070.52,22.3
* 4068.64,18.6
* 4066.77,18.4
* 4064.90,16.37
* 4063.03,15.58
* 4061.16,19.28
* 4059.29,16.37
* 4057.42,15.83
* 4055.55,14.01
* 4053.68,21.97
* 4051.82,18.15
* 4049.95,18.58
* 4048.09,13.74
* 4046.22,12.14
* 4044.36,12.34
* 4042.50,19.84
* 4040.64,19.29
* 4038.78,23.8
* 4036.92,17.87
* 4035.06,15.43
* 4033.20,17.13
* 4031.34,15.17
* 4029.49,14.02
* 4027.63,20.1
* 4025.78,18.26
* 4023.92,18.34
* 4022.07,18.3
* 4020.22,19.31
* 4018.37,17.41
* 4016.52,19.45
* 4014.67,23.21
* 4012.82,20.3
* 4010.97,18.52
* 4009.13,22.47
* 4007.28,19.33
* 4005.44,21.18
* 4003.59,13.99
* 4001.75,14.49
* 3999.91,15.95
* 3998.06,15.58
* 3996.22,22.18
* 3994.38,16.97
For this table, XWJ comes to -1.0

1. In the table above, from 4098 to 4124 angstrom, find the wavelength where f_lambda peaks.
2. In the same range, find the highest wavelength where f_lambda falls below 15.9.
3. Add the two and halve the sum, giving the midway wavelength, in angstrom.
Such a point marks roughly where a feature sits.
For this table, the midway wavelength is 4118.6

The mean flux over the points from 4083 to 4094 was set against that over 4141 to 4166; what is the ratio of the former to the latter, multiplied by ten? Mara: 11.7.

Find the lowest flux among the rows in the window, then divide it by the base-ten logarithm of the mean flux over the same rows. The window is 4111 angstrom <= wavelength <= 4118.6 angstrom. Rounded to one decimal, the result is 11.9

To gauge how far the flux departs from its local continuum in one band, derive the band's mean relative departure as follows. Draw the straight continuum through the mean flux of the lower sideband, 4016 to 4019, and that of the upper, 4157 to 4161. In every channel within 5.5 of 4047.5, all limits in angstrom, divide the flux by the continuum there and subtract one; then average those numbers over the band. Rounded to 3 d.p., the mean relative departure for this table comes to -0.138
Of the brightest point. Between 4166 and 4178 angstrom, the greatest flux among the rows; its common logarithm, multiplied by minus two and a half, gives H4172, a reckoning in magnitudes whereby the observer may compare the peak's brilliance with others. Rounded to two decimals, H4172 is -3.29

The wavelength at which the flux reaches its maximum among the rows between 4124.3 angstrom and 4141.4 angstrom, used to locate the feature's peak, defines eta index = 4138.56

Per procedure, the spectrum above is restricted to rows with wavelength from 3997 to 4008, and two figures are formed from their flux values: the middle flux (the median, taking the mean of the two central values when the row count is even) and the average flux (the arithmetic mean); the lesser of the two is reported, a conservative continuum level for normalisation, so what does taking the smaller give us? 15.8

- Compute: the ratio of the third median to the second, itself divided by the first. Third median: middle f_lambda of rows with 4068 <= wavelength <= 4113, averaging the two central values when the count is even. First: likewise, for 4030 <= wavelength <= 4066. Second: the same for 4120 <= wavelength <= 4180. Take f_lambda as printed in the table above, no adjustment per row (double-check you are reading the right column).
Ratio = 0.065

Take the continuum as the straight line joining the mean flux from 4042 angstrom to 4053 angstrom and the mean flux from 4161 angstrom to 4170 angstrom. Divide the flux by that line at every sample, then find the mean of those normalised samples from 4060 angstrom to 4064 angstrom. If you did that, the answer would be 1.10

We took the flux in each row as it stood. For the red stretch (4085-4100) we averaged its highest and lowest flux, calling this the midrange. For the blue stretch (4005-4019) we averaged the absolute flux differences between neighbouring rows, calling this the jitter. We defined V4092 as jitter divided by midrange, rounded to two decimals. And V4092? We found 0.15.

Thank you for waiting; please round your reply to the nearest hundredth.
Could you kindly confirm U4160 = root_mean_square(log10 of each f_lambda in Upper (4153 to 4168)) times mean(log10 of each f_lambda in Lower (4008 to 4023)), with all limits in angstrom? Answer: 1.58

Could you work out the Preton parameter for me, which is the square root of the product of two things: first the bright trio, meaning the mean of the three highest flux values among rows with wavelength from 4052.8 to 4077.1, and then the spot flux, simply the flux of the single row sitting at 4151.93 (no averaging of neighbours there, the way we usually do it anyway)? 17.9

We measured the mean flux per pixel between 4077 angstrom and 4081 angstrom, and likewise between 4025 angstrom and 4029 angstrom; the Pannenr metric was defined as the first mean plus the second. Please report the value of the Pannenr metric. 37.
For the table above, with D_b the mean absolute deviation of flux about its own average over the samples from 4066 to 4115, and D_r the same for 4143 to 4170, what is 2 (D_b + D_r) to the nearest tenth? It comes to 8.3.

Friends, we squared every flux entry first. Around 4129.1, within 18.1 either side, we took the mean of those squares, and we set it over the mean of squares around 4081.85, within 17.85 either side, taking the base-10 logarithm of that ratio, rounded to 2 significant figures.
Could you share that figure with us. -0.013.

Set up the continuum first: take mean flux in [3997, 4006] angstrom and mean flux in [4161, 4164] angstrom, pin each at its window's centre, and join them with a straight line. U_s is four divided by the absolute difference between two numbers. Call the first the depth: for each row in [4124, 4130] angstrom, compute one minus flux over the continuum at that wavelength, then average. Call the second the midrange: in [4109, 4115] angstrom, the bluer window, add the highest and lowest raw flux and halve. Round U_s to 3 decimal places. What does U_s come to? 0.207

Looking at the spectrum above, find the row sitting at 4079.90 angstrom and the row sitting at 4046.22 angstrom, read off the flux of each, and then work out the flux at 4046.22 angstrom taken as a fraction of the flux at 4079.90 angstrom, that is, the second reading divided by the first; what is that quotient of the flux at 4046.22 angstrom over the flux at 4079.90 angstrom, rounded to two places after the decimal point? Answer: 0.56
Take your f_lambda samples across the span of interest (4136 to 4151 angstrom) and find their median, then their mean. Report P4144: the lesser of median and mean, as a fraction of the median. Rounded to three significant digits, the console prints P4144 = 0.986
